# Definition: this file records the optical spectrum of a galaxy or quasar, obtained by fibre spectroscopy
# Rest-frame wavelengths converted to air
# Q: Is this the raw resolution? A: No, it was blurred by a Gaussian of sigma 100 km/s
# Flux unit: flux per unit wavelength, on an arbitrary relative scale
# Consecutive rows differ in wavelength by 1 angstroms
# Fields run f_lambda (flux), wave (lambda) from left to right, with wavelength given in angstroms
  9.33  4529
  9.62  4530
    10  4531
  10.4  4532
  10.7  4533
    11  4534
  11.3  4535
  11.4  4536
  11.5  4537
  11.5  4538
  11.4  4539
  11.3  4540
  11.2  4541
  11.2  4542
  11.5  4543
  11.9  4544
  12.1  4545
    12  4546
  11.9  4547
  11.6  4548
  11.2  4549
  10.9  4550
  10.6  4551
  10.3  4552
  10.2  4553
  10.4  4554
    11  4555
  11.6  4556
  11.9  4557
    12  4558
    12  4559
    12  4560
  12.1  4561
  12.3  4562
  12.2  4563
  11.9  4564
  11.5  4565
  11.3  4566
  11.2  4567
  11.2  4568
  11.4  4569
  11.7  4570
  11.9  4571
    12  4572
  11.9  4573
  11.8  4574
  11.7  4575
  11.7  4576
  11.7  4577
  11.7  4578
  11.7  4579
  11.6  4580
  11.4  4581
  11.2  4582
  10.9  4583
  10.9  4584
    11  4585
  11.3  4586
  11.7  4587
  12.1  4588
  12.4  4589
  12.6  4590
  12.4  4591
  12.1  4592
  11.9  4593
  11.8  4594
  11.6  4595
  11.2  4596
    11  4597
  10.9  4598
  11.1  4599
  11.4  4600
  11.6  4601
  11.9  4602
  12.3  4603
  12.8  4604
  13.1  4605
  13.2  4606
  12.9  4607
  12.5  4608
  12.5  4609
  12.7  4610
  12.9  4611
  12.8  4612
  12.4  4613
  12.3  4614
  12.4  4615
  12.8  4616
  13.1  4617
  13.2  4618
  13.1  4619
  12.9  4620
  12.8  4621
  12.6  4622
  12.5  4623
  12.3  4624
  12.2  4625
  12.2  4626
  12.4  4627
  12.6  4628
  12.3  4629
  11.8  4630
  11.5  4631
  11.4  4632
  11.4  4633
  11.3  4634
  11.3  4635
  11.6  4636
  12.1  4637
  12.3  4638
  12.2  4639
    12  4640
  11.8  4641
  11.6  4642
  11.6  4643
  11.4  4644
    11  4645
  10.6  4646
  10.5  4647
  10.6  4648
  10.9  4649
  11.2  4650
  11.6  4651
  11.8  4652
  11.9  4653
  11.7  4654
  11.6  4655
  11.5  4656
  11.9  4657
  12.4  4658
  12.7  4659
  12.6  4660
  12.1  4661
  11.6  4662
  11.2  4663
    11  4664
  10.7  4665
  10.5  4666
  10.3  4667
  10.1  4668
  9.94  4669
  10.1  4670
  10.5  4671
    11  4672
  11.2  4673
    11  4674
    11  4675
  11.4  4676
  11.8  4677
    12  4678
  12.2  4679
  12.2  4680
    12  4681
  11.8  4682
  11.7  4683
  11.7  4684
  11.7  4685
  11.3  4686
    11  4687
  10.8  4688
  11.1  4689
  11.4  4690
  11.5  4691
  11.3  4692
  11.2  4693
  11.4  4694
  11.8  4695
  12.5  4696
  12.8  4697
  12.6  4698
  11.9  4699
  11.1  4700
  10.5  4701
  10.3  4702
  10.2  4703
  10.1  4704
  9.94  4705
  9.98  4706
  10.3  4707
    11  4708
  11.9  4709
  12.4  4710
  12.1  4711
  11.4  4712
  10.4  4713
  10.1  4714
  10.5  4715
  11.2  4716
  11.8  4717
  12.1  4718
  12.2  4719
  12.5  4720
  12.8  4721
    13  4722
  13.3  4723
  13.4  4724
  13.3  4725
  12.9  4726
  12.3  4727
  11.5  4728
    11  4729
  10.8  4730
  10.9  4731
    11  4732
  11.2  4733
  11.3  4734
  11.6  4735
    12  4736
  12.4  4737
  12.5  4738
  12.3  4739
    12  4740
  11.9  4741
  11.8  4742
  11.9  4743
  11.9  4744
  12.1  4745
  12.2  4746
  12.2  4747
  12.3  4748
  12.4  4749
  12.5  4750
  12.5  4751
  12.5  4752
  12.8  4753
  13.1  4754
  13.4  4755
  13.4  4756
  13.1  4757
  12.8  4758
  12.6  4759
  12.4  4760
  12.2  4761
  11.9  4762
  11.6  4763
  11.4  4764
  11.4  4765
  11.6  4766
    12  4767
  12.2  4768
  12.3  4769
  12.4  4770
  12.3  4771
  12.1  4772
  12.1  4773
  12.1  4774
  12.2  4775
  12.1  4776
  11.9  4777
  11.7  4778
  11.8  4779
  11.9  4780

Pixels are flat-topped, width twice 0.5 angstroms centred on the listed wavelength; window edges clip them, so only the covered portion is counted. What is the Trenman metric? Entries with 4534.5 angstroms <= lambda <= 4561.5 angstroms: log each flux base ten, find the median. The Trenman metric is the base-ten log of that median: 0.026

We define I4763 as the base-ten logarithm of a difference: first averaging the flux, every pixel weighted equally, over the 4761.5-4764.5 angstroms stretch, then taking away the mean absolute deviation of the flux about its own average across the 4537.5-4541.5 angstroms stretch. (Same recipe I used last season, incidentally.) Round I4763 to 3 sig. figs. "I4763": 1.06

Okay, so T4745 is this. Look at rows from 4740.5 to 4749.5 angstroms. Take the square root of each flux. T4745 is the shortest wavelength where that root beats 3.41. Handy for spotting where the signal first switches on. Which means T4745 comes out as 4741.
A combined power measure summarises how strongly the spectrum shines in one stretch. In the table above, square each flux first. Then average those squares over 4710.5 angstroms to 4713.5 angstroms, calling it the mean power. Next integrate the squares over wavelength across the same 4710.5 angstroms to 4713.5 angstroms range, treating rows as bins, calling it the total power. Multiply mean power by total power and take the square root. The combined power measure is 222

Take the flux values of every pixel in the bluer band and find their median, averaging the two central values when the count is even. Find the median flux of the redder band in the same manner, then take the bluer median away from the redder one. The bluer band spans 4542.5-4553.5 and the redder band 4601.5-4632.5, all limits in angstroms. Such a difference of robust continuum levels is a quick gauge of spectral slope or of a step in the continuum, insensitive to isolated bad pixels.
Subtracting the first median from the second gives 1.00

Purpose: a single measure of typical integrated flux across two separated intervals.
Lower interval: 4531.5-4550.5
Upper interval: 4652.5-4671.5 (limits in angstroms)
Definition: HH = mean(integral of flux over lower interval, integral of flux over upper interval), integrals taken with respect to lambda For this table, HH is 215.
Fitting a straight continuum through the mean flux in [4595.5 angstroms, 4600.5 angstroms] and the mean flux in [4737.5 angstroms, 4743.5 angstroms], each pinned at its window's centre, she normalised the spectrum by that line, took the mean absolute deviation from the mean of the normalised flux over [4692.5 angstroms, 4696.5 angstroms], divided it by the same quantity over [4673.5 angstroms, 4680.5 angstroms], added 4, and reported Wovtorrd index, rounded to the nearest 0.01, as 4.95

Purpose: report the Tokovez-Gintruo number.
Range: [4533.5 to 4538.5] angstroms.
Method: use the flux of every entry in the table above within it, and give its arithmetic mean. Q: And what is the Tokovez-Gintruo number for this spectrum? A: 11.3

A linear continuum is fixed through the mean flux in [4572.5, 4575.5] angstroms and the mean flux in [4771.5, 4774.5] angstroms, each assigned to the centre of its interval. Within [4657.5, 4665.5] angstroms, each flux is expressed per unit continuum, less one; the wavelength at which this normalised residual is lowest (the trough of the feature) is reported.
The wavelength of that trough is 4665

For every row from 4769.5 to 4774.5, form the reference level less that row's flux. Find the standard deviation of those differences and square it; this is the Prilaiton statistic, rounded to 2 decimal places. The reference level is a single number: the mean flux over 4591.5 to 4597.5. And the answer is 0.02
